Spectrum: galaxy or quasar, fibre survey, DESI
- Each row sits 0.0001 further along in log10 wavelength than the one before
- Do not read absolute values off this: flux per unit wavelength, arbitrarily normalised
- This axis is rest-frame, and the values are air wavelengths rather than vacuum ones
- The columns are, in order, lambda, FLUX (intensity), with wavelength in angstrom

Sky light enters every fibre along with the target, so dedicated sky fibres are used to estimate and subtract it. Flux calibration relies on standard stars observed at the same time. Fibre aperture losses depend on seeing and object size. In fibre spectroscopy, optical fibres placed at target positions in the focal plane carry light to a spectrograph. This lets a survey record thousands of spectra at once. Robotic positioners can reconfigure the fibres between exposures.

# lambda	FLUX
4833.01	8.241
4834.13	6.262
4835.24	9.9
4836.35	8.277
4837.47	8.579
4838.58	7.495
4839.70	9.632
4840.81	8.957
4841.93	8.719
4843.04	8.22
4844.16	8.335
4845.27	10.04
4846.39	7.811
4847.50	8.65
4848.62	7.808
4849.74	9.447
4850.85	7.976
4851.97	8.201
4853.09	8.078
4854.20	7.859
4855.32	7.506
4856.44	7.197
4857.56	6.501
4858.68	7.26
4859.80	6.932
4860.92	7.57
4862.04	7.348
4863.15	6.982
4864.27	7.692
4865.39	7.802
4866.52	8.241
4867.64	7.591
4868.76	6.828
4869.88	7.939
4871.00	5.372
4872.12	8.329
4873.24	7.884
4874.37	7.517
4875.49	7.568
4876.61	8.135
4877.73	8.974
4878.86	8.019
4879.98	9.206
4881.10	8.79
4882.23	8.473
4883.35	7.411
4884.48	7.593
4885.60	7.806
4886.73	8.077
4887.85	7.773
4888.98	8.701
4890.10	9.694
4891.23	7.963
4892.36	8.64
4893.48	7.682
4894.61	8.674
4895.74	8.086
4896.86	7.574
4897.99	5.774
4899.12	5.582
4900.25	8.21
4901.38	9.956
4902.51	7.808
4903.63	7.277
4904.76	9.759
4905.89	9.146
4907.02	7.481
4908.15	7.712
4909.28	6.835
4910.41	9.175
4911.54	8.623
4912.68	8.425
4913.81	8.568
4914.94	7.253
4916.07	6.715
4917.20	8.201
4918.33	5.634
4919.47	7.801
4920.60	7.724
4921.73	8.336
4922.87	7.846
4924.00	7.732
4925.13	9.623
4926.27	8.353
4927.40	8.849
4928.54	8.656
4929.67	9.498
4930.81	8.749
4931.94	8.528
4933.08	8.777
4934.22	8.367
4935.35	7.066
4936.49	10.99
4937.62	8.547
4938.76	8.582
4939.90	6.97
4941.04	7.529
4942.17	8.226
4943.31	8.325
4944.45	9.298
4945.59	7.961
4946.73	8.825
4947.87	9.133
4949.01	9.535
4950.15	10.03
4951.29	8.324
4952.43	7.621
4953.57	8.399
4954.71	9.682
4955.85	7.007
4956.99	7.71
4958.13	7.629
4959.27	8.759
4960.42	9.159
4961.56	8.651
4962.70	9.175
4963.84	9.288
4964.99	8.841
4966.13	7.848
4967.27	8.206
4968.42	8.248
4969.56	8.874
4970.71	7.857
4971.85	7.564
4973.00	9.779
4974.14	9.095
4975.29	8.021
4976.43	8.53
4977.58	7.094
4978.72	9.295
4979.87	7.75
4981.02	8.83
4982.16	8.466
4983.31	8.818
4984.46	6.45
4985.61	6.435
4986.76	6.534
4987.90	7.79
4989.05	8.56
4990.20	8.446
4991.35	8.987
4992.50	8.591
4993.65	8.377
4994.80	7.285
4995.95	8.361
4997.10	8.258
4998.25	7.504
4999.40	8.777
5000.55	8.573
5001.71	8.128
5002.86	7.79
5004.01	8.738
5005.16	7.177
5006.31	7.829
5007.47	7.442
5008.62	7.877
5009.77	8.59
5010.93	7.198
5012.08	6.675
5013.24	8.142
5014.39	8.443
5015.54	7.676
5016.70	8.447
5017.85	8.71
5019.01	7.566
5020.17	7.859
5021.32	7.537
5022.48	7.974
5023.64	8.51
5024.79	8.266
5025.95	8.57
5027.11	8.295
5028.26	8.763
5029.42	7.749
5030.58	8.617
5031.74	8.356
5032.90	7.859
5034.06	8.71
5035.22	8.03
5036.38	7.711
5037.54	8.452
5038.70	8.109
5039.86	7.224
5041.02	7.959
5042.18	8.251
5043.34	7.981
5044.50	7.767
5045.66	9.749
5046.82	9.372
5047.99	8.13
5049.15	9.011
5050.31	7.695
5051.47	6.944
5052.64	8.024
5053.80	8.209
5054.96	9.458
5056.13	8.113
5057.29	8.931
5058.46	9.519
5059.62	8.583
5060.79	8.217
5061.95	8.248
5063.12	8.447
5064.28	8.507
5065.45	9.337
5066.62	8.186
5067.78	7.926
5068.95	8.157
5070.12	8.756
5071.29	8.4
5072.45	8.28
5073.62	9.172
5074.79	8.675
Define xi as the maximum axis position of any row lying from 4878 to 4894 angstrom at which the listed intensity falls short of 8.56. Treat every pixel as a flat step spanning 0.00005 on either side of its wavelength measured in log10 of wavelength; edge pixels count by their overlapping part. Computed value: 4893.48 angstrom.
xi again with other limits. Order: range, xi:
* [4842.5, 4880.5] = 4878.86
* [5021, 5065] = 5064.28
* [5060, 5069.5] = 5068.95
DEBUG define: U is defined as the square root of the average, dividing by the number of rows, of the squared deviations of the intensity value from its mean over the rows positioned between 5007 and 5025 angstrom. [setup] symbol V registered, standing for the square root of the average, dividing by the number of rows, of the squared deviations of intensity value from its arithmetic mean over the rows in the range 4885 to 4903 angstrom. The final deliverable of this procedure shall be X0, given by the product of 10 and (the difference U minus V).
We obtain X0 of -6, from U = 0.5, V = 1.10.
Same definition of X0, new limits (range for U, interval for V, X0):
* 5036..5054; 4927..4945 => -2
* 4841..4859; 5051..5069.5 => 2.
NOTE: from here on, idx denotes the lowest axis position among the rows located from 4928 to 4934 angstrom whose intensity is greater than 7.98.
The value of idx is 4928.54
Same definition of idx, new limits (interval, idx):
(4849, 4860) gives 4849.74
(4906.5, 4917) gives 4910.41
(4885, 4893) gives 4886.73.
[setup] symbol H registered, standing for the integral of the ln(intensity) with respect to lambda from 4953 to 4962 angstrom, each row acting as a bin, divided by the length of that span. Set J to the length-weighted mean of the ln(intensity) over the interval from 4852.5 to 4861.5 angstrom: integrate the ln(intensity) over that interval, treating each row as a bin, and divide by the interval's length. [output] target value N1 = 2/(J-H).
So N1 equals -16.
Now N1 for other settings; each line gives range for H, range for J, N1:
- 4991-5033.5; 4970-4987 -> -223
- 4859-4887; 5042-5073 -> 22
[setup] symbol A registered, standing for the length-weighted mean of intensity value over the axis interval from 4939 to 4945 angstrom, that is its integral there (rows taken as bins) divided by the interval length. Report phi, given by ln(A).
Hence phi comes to 2.09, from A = 8.09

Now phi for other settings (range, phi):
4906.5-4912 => 2.07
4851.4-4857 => 2.05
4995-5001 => 2.11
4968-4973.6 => 2.14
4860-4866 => 2.01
